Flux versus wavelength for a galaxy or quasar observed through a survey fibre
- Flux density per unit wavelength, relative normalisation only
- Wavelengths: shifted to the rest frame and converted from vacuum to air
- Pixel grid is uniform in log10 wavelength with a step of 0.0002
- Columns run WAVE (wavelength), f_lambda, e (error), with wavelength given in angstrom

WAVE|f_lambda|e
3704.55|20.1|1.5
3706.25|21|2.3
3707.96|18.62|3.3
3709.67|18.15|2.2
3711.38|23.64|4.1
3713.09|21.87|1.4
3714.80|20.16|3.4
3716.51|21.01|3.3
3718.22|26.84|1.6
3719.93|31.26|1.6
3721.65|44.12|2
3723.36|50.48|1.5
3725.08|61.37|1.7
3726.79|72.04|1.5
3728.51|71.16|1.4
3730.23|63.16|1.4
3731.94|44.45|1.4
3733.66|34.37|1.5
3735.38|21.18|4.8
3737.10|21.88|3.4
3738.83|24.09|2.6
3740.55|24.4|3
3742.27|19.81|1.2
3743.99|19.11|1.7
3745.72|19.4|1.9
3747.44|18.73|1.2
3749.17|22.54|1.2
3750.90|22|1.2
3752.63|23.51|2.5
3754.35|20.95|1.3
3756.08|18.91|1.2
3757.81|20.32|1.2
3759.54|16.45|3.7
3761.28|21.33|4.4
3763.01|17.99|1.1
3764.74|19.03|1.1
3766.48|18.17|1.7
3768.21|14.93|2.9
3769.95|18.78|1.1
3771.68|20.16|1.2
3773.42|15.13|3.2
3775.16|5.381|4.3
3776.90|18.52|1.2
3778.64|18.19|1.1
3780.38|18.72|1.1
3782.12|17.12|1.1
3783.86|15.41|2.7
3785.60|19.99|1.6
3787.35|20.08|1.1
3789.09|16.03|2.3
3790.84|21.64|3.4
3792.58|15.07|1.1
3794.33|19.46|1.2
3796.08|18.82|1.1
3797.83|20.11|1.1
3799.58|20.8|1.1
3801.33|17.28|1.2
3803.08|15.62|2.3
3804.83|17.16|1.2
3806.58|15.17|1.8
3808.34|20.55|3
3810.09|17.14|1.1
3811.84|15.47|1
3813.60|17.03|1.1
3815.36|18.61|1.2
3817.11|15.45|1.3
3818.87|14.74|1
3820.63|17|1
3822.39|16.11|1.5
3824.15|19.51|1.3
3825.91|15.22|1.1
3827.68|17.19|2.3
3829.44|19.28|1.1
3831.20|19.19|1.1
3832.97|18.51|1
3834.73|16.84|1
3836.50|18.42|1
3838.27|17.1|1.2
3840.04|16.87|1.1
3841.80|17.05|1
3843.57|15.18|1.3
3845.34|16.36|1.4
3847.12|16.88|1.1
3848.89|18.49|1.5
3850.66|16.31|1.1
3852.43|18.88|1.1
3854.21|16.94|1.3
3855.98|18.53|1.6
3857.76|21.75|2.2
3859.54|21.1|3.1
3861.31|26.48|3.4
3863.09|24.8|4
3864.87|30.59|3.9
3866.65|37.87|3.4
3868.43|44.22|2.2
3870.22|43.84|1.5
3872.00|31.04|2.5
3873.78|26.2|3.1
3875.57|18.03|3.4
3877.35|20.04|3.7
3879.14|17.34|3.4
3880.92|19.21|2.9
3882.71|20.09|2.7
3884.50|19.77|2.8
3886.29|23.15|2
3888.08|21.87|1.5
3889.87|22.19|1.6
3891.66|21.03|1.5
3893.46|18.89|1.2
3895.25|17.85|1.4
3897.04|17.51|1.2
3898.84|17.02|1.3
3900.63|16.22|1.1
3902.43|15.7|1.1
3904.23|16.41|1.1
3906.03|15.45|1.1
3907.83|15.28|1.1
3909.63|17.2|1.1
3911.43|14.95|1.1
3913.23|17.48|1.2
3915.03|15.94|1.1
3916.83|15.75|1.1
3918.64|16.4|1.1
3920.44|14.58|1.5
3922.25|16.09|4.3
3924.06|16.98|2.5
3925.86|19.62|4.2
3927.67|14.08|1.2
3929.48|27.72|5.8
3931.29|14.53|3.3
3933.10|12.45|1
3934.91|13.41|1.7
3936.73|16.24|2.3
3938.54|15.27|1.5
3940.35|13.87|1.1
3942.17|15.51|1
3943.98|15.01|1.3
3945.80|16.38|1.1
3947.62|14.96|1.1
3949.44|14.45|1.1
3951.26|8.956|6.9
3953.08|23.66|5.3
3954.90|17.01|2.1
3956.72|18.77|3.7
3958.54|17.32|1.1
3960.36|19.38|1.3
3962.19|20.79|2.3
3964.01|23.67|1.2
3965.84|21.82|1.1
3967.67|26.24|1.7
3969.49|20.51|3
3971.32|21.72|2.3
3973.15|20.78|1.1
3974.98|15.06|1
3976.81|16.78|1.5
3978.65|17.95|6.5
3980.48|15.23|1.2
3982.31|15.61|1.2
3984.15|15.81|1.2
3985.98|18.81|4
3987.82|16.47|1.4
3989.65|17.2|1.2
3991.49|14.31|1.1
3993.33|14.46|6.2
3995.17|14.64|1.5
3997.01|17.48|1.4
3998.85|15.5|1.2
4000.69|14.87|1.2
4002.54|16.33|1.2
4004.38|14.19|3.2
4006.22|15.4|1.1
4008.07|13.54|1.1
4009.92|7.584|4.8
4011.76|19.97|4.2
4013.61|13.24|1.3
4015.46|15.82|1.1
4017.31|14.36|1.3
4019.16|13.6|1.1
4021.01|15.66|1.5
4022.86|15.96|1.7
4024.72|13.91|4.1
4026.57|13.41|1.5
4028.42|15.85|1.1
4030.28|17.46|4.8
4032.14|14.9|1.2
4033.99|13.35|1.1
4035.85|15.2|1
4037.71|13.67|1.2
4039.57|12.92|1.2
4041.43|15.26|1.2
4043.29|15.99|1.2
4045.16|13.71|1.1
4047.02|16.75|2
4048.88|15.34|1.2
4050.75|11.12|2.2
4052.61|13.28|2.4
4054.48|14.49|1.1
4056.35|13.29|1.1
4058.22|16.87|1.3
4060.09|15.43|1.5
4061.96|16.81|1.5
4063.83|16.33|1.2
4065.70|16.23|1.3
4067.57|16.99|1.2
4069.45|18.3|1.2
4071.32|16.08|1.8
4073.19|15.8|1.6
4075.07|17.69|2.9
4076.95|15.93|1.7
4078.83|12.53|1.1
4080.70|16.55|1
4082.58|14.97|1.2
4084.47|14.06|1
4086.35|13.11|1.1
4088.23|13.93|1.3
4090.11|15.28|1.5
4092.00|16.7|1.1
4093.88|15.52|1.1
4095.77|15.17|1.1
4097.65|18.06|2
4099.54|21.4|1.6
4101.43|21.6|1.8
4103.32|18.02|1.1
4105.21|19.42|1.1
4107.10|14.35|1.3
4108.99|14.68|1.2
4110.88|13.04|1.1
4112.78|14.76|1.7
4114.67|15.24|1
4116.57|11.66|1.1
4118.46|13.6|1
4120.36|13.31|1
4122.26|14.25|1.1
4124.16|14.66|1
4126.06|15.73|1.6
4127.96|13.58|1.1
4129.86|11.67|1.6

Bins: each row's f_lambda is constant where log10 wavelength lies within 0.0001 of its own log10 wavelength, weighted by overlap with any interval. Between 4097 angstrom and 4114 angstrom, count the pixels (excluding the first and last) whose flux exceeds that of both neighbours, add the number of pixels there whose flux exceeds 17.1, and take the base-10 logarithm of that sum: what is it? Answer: 0.90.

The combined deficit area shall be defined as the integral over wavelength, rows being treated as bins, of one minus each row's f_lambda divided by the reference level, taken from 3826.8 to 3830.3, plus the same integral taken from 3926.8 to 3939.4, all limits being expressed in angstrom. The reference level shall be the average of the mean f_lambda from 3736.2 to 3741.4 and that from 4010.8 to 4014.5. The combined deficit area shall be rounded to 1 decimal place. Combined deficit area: 2.7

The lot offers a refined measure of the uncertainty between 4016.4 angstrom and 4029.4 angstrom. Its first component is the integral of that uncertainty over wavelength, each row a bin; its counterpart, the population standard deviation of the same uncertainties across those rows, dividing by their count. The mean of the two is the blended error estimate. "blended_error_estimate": 12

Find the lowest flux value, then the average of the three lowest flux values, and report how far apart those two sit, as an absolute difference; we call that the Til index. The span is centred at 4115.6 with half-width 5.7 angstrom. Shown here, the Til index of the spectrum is 1.0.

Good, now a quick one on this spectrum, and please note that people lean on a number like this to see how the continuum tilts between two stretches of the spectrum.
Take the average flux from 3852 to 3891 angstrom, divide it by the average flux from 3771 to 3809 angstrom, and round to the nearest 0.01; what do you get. 1.41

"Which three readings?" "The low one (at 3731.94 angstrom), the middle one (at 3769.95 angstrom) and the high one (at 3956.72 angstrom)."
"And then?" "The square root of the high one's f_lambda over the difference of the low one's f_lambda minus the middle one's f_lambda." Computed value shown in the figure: 0.9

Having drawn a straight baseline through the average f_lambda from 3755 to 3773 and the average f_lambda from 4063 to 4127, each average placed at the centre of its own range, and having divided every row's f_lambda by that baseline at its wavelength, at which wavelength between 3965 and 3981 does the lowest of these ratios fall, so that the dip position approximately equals 3974.98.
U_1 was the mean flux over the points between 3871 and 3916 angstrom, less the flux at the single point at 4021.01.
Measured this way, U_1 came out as 3.4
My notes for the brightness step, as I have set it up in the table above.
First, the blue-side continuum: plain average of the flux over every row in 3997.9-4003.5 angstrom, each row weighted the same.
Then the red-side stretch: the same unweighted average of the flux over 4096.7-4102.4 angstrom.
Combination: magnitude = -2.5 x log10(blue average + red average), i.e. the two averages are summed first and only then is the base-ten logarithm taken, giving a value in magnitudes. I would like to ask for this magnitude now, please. -3.89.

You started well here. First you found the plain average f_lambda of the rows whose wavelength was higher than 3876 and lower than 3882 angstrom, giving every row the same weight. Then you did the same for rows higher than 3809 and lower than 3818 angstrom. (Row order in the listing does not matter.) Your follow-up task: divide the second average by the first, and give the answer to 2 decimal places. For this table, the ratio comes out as 0.89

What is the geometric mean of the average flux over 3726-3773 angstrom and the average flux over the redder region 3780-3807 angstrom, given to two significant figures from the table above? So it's 22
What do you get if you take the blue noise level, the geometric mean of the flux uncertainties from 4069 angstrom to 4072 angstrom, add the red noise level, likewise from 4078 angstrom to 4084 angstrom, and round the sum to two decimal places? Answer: 2.57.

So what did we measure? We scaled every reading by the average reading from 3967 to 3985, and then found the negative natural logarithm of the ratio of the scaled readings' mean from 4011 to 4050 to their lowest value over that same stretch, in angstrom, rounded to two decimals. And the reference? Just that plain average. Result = -0.15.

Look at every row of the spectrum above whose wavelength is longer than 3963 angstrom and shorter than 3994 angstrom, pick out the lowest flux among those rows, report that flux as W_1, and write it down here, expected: 14.31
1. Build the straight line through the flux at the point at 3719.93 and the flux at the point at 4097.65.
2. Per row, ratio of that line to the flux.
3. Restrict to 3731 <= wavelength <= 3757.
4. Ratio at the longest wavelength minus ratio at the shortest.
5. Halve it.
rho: 0.4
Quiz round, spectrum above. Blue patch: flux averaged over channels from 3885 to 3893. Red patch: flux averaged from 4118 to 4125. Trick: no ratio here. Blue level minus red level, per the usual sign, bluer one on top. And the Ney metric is 8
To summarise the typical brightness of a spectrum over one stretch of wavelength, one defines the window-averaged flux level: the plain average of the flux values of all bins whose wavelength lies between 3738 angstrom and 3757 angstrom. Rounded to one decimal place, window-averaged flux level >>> 21.2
